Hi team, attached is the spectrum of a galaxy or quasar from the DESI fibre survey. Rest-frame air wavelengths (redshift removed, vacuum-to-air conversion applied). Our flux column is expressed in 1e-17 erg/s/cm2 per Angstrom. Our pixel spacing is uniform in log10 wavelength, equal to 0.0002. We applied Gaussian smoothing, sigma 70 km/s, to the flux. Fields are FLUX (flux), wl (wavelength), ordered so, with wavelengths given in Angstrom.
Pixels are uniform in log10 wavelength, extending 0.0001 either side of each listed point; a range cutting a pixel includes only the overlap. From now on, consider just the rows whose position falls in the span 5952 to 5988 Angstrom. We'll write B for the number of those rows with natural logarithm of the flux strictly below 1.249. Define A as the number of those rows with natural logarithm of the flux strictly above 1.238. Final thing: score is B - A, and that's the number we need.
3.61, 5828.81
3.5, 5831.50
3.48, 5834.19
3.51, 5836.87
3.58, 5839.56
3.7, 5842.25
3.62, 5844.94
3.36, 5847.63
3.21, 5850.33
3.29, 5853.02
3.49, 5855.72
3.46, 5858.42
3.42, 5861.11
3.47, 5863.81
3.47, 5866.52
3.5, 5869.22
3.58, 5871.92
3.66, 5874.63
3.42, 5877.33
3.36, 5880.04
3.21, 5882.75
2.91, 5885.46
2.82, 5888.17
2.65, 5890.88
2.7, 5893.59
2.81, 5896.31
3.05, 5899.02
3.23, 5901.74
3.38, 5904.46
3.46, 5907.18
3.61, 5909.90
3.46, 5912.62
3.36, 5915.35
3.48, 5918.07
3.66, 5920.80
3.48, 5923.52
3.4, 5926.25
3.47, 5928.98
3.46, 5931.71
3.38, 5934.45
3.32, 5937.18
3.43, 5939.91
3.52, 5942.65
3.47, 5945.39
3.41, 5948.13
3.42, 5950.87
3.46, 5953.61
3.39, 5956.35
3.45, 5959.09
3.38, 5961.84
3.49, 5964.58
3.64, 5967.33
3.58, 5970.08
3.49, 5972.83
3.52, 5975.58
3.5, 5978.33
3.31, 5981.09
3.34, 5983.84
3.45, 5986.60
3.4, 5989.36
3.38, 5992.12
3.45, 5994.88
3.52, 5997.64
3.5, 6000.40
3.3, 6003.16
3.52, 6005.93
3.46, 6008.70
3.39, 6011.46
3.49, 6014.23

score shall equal -2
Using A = 9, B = 7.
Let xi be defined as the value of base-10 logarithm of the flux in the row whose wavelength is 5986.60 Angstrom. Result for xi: 0.538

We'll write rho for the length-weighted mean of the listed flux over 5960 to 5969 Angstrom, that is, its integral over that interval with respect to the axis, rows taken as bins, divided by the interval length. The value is 3.502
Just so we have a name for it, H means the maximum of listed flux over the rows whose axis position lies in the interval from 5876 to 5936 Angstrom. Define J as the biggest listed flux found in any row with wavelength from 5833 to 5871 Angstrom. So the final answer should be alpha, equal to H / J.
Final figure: 0.99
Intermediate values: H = 3.66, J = 3.7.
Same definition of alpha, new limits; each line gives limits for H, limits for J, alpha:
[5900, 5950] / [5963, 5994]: 1.01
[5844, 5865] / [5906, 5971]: 0.99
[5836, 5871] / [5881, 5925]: 1.01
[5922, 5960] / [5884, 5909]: 1.02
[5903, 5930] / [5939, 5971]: 1.01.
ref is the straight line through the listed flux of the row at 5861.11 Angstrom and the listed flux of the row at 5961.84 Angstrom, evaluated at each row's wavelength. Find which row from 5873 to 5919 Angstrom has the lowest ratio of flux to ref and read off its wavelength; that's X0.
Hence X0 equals 5890.88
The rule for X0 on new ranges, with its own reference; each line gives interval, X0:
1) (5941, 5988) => 5981.09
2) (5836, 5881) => 5850.33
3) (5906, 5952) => 5937.18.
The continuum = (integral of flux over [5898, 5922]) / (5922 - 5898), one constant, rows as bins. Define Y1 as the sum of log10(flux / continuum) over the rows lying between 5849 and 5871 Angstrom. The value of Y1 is 0.00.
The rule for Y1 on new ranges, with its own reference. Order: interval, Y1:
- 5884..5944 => -0.44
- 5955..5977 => 0.08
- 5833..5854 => 0.05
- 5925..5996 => 0.10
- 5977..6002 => 0.02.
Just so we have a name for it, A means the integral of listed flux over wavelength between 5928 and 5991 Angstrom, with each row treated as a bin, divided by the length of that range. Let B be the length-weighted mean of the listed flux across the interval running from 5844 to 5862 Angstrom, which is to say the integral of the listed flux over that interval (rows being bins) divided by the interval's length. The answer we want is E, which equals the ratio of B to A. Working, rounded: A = 3.45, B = 3.40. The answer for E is 0.99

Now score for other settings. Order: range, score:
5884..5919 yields 8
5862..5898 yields 5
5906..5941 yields 3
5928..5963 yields 6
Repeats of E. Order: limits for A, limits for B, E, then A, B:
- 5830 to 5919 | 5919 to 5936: 1.04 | 3.34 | 3.47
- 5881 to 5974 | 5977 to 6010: 1.03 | 3.34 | 3.43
